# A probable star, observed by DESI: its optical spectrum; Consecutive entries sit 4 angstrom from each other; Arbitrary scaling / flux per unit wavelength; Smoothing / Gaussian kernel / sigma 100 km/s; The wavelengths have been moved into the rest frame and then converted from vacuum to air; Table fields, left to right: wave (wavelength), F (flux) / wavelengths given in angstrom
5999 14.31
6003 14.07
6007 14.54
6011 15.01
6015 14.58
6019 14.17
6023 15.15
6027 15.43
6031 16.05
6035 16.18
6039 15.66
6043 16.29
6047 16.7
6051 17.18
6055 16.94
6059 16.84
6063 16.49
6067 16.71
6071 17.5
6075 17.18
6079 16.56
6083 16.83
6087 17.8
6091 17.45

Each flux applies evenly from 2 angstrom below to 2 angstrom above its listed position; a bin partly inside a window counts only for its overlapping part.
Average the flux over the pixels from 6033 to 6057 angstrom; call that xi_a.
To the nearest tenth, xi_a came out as 16.5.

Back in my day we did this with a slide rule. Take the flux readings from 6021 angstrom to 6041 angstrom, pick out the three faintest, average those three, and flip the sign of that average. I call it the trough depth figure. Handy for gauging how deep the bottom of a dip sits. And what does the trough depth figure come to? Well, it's -15.4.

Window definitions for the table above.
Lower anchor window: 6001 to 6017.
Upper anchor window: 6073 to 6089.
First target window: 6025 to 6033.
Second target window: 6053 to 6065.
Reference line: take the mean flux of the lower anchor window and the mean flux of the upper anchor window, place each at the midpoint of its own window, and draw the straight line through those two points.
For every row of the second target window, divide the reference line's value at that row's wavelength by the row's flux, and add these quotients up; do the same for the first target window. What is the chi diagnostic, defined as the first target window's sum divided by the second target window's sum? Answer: 0.66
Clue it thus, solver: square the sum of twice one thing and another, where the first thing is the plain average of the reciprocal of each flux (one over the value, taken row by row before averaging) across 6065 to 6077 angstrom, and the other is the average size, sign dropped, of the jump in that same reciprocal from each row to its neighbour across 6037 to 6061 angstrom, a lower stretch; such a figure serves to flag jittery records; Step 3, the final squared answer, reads 0.0140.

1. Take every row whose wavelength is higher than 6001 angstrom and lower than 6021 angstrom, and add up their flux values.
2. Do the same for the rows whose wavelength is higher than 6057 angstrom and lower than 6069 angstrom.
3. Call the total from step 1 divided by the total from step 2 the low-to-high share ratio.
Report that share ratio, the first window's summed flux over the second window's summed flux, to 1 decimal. 1.4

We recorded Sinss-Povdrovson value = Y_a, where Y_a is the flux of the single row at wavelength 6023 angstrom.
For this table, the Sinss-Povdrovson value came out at 15.15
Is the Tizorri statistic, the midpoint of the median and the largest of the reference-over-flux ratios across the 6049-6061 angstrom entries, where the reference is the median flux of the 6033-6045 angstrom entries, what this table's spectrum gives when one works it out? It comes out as 0.96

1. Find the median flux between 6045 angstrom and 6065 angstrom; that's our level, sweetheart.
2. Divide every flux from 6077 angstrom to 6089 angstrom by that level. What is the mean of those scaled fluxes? 1.013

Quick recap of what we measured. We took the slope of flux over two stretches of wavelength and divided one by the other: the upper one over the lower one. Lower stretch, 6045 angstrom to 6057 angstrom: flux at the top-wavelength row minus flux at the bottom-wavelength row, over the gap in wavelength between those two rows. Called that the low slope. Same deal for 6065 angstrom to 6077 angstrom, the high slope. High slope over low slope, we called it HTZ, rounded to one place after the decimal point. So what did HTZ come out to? 2.0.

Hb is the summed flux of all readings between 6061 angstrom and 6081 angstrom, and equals 84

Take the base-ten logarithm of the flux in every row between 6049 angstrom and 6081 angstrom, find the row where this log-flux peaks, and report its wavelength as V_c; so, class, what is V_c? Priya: 6071 angstrom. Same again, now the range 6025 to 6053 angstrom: 6051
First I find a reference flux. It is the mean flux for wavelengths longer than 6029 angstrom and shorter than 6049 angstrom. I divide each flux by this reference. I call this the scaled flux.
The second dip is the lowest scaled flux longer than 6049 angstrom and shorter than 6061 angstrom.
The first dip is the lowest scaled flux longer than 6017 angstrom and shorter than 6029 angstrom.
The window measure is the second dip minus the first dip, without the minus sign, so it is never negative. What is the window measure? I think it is 0.17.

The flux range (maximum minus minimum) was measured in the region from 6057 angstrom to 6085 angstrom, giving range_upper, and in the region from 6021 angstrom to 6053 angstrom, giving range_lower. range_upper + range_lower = 3.0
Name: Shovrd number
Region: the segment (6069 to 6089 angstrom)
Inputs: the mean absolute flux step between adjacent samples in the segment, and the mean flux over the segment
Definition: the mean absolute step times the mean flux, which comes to 9.4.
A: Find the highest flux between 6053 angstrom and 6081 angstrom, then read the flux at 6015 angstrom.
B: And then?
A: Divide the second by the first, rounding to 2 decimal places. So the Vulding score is 0.83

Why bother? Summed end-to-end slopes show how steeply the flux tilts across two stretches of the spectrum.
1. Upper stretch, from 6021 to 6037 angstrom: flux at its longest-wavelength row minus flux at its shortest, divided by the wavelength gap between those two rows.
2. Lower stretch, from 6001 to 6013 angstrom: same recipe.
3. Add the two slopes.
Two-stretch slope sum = 0.203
